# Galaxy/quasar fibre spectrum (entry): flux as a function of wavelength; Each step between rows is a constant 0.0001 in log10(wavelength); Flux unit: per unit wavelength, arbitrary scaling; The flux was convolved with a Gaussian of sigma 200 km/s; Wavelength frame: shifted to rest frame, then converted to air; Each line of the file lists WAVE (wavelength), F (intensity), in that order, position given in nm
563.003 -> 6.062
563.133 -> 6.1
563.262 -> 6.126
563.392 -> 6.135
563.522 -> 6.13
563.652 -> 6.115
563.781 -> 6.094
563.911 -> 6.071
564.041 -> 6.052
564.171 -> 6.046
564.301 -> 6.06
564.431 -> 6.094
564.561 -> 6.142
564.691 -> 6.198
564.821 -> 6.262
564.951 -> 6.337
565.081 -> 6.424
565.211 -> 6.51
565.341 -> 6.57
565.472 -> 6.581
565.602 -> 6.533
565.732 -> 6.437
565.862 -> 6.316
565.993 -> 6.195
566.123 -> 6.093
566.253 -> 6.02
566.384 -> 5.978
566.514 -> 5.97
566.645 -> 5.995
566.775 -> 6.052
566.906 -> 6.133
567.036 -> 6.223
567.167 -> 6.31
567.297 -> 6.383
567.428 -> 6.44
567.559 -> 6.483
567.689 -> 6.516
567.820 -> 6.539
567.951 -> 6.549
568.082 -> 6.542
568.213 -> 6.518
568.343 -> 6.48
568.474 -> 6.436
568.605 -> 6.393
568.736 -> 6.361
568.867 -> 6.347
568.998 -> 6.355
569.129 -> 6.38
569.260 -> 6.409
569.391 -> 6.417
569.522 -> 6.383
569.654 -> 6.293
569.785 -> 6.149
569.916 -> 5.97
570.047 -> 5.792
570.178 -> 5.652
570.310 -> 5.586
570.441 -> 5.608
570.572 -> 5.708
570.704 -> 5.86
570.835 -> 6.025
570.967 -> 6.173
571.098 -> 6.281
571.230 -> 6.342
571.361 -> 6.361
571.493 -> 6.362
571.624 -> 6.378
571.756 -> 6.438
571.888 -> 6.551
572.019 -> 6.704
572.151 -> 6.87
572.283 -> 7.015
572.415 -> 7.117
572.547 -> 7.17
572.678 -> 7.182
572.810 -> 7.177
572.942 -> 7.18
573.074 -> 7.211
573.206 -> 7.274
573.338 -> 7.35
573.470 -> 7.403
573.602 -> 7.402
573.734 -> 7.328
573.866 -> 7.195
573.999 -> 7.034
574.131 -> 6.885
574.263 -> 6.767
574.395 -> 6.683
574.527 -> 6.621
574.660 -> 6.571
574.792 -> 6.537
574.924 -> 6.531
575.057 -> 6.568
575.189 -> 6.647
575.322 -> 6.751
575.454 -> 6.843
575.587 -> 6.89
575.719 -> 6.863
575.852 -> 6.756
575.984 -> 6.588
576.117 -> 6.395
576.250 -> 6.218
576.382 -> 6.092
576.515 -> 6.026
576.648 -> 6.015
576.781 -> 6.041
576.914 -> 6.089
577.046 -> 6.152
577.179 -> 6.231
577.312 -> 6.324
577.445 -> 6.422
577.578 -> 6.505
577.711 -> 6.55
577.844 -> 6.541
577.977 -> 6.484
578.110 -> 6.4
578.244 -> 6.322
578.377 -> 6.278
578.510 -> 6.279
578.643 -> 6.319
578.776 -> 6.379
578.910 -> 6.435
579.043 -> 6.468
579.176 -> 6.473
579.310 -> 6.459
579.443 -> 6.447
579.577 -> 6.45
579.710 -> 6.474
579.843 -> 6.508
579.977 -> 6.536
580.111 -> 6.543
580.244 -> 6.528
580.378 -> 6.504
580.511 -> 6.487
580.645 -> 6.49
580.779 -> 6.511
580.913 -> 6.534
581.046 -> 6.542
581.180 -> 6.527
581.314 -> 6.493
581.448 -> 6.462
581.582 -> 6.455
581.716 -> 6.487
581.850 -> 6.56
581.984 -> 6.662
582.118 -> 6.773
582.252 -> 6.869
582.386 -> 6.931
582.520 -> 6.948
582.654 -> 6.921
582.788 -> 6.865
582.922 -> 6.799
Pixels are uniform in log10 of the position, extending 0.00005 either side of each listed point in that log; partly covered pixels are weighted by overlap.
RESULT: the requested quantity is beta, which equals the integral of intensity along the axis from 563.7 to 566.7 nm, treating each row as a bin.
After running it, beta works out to 18.6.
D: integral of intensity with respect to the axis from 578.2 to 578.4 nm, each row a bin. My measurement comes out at 1.3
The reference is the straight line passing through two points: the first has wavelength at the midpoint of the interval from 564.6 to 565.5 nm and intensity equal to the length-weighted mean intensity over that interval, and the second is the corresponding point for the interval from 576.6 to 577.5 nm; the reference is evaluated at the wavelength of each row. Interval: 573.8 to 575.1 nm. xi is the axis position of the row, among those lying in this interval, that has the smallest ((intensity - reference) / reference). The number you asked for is 574.924 nm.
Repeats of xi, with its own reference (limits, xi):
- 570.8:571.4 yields 570.835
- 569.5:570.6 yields 570.310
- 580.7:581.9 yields 581.582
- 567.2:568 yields 567.297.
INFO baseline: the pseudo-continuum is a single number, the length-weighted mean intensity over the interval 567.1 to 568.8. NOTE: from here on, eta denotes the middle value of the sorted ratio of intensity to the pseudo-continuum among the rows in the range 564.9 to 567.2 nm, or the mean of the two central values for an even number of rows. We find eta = 0.97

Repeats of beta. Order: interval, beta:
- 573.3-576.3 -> 20.4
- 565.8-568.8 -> 18.9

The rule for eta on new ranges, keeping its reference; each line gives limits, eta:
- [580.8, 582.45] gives 1.01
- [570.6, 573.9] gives 1.09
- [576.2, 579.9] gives 0.99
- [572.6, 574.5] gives 1.11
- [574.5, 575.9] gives 1.03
